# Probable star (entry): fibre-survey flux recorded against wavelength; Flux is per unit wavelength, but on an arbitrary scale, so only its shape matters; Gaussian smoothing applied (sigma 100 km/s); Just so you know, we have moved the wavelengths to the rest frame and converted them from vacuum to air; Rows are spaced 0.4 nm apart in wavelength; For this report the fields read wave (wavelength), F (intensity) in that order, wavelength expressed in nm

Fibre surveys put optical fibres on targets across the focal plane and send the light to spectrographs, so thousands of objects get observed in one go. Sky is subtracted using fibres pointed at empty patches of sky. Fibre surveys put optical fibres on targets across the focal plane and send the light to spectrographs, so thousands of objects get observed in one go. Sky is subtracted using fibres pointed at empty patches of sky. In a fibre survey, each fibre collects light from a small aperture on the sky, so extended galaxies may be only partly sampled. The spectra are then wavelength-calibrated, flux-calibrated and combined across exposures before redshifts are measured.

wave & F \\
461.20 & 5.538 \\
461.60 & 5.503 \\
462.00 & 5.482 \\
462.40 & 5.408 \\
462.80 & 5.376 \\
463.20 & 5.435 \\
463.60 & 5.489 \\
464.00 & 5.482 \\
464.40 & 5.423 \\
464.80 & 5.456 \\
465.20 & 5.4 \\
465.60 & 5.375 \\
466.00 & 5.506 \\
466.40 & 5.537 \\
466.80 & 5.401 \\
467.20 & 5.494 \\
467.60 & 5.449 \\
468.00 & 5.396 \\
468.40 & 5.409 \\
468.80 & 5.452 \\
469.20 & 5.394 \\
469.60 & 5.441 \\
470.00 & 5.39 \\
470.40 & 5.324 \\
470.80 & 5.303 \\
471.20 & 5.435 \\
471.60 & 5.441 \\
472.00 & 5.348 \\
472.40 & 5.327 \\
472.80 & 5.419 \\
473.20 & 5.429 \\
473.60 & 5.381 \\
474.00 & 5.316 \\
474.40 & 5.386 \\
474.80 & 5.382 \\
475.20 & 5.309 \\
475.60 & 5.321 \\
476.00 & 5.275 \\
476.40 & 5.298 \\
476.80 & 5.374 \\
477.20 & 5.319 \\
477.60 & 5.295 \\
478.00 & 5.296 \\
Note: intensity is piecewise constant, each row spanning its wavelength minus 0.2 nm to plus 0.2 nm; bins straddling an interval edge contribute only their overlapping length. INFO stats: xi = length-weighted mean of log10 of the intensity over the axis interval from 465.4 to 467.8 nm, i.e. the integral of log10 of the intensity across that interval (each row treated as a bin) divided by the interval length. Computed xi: 0.737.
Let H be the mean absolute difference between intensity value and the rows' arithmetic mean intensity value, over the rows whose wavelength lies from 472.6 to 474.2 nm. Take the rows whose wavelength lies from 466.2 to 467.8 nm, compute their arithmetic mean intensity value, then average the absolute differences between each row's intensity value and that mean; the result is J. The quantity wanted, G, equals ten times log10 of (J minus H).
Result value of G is -21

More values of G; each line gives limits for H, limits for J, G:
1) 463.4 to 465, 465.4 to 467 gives -14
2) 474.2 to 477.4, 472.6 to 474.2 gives -27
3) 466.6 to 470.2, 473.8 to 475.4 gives -22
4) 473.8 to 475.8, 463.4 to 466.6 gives -19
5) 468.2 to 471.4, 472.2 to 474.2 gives -28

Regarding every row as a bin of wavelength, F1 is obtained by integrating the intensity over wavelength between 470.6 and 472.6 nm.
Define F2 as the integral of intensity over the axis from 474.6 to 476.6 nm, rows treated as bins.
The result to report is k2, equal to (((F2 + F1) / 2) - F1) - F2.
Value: -10.7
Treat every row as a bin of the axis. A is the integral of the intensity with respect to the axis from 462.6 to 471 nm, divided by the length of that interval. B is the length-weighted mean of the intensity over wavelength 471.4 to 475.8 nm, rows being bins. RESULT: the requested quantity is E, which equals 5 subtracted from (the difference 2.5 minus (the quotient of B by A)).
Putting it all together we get -3.49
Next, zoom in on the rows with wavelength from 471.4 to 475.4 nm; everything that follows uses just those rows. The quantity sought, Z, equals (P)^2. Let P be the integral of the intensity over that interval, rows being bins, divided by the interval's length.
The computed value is 28.9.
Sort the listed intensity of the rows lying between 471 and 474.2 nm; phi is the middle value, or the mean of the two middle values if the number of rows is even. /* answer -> 5.40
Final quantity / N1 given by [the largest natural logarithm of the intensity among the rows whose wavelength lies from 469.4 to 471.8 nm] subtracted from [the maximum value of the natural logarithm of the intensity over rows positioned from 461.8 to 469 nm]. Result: 0.017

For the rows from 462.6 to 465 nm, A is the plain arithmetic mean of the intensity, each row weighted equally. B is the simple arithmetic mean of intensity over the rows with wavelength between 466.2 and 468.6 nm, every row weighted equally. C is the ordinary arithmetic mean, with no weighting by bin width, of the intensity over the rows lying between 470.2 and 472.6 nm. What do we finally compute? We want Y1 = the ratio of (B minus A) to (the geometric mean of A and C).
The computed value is 0.001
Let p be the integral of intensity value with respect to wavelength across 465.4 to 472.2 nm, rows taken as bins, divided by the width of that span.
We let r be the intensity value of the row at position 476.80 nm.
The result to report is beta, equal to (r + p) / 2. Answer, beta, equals 5.396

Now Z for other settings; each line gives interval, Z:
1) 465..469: 29.6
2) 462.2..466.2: 29.5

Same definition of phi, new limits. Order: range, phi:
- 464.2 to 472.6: 5.41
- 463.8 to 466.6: 5.46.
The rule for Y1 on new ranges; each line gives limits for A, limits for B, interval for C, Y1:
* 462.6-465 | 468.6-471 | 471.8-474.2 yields -0.011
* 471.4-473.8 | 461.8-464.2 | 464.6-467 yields 0.010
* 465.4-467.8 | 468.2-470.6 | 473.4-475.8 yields -0.011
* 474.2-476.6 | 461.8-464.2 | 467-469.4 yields 0.022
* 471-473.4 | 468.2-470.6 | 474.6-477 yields 0.000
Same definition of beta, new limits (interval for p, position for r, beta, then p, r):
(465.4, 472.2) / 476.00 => 5.346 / 5.42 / 5.275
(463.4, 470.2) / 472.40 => 5.384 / 5.44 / 5.327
